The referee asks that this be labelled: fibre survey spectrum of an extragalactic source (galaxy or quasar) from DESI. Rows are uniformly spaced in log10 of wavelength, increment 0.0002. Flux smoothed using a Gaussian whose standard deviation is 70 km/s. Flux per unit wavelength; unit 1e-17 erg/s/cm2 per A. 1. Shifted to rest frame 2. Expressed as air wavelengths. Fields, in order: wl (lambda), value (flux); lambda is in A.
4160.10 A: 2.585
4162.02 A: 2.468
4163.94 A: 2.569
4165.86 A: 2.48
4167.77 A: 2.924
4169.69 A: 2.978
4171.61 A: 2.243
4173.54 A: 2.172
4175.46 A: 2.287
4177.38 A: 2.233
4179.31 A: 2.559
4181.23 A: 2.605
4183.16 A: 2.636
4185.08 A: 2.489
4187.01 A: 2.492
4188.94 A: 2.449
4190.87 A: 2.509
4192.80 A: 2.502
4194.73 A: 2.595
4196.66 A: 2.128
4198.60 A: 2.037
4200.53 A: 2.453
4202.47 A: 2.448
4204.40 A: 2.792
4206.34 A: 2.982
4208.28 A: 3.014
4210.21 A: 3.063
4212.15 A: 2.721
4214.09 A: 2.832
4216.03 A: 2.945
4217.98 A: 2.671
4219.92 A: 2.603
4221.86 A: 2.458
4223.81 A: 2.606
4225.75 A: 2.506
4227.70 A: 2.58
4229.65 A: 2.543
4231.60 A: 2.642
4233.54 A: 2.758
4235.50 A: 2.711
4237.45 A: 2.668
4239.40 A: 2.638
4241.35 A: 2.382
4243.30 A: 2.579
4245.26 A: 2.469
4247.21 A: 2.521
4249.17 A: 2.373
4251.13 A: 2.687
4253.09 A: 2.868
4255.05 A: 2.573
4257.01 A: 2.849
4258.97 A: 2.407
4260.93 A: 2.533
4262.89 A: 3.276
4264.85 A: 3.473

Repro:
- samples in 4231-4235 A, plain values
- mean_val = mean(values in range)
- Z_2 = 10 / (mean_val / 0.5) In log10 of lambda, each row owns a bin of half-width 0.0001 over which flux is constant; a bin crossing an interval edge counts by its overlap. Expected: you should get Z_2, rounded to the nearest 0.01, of 1.85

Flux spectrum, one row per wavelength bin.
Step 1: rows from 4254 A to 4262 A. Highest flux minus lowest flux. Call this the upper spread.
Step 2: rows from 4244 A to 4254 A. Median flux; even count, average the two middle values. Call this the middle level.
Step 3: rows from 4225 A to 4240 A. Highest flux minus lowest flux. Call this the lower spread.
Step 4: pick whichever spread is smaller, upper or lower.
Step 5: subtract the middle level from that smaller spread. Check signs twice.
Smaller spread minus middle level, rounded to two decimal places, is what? -2.27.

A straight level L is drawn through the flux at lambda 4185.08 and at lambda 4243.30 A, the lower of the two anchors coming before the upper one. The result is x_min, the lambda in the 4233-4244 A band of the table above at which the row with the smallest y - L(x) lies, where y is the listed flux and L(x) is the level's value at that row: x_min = 4241.35 A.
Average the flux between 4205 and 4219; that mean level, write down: 2.89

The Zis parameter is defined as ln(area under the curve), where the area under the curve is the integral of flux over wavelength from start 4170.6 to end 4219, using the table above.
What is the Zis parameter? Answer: 4.82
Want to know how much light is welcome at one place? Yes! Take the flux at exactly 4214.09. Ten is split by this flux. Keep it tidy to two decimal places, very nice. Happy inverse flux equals 3.53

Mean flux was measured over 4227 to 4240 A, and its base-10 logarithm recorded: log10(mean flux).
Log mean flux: 0.423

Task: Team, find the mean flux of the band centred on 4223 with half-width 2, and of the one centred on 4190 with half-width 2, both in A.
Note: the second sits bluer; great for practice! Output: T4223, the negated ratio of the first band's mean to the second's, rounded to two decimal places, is -1.02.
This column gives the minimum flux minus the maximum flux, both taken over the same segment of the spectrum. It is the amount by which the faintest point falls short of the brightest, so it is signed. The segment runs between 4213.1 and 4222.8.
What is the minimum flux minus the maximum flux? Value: -0.49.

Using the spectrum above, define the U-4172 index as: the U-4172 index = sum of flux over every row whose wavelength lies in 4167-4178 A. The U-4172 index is 15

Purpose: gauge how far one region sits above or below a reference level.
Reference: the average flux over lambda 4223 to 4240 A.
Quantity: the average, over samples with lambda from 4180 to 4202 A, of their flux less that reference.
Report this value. -0.18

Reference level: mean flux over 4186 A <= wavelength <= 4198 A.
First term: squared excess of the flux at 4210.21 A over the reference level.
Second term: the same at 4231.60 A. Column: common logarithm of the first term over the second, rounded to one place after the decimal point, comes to 1.0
